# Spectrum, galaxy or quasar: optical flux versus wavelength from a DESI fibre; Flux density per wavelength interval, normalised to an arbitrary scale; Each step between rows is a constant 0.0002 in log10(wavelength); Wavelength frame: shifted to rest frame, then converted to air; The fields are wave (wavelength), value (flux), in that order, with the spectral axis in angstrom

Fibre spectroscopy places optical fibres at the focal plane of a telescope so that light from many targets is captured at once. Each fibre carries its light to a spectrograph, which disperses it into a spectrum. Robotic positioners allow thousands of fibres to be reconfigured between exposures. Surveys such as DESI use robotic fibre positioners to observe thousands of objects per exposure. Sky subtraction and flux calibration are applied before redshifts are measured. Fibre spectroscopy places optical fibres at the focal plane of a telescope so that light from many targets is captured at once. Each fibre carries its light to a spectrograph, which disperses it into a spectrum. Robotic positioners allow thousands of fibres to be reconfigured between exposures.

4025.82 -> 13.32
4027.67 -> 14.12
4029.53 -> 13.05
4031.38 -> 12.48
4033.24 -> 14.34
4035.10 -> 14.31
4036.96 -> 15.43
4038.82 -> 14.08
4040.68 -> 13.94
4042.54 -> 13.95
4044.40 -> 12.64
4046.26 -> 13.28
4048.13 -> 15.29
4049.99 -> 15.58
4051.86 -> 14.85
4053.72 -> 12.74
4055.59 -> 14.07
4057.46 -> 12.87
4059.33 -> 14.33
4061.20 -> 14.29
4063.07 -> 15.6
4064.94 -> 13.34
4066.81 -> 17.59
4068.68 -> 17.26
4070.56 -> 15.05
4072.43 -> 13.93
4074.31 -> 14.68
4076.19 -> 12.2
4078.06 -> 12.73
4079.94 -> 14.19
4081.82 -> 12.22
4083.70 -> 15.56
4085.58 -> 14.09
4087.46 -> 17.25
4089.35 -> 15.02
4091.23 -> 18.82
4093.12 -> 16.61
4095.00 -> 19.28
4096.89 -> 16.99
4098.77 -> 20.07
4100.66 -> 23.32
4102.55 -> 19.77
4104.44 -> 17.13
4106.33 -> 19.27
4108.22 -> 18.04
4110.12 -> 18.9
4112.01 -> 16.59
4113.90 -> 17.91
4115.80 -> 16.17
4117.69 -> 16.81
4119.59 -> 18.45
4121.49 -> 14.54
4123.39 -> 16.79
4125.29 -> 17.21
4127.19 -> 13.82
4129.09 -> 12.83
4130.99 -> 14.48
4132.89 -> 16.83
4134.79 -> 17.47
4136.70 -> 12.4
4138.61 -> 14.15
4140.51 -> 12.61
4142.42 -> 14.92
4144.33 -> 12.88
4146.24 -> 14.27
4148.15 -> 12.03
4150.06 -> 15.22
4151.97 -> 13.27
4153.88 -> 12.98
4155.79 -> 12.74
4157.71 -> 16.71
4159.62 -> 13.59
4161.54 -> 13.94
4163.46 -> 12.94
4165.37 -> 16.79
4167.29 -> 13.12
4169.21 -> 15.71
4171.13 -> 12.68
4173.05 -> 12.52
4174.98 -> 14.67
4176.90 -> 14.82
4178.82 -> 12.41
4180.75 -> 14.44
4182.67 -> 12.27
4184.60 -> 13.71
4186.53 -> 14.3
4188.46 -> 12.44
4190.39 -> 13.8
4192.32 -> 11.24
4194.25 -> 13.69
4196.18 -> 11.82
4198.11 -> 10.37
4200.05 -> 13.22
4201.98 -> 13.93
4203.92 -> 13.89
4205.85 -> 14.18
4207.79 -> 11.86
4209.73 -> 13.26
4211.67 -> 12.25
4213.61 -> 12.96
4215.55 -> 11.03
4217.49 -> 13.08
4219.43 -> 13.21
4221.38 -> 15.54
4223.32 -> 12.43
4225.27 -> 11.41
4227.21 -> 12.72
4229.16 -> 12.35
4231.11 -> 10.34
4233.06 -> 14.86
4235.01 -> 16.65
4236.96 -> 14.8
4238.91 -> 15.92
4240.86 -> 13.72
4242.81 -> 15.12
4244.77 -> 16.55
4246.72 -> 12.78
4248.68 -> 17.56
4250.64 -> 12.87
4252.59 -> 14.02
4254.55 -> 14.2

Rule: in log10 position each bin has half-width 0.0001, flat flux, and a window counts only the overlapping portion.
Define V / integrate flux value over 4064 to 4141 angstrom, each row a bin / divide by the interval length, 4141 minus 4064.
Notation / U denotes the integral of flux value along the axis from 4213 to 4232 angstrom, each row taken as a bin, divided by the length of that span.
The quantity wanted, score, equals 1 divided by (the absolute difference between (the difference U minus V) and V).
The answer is 0.050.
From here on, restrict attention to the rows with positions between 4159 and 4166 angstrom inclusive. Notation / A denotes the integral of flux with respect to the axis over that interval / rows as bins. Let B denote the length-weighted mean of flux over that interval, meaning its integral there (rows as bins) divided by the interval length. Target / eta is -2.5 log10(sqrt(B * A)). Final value -3.94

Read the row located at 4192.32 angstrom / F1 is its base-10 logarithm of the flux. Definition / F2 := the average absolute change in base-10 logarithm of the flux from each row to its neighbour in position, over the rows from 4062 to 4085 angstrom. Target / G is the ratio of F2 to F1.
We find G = 0.054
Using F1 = 1.05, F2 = 0.057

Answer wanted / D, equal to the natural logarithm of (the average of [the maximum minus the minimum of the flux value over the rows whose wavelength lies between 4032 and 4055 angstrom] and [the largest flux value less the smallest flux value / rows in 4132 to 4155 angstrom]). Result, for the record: 1.43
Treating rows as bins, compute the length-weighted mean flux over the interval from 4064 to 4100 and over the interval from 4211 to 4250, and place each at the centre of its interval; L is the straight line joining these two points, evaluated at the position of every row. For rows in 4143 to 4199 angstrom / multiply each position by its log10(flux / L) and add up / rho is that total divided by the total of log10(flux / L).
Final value 4175.5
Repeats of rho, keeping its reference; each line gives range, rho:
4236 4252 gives 4243.2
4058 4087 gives 4074.9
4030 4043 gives 4036.4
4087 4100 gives 4094.8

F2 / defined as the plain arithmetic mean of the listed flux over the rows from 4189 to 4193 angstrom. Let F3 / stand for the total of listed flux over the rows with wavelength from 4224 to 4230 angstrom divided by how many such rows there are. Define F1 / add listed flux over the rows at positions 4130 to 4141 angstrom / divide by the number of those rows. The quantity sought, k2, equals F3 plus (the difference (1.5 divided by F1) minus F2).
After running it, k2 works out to -0.3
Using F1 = 14.7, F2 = 12.5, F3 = 12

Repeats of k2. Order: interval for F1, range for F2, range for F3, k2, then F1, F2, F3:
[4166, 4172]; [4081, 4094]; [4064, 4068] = -0.1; 13.8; 15.7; 15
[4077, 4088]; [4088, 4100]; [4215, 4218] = -5.6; 14.3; 17.8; 12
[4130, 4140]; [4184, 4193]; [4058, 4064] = 1.7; 15.1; 13.1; 15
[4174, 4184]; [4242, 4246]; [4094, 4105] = 3.7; 13.7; 15.8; 19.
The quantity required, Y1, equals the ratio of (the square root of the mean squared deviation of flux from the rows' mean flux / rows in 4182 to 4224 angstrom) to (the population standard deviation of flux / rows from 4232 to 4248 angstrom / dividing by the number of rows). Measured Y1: 0.9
